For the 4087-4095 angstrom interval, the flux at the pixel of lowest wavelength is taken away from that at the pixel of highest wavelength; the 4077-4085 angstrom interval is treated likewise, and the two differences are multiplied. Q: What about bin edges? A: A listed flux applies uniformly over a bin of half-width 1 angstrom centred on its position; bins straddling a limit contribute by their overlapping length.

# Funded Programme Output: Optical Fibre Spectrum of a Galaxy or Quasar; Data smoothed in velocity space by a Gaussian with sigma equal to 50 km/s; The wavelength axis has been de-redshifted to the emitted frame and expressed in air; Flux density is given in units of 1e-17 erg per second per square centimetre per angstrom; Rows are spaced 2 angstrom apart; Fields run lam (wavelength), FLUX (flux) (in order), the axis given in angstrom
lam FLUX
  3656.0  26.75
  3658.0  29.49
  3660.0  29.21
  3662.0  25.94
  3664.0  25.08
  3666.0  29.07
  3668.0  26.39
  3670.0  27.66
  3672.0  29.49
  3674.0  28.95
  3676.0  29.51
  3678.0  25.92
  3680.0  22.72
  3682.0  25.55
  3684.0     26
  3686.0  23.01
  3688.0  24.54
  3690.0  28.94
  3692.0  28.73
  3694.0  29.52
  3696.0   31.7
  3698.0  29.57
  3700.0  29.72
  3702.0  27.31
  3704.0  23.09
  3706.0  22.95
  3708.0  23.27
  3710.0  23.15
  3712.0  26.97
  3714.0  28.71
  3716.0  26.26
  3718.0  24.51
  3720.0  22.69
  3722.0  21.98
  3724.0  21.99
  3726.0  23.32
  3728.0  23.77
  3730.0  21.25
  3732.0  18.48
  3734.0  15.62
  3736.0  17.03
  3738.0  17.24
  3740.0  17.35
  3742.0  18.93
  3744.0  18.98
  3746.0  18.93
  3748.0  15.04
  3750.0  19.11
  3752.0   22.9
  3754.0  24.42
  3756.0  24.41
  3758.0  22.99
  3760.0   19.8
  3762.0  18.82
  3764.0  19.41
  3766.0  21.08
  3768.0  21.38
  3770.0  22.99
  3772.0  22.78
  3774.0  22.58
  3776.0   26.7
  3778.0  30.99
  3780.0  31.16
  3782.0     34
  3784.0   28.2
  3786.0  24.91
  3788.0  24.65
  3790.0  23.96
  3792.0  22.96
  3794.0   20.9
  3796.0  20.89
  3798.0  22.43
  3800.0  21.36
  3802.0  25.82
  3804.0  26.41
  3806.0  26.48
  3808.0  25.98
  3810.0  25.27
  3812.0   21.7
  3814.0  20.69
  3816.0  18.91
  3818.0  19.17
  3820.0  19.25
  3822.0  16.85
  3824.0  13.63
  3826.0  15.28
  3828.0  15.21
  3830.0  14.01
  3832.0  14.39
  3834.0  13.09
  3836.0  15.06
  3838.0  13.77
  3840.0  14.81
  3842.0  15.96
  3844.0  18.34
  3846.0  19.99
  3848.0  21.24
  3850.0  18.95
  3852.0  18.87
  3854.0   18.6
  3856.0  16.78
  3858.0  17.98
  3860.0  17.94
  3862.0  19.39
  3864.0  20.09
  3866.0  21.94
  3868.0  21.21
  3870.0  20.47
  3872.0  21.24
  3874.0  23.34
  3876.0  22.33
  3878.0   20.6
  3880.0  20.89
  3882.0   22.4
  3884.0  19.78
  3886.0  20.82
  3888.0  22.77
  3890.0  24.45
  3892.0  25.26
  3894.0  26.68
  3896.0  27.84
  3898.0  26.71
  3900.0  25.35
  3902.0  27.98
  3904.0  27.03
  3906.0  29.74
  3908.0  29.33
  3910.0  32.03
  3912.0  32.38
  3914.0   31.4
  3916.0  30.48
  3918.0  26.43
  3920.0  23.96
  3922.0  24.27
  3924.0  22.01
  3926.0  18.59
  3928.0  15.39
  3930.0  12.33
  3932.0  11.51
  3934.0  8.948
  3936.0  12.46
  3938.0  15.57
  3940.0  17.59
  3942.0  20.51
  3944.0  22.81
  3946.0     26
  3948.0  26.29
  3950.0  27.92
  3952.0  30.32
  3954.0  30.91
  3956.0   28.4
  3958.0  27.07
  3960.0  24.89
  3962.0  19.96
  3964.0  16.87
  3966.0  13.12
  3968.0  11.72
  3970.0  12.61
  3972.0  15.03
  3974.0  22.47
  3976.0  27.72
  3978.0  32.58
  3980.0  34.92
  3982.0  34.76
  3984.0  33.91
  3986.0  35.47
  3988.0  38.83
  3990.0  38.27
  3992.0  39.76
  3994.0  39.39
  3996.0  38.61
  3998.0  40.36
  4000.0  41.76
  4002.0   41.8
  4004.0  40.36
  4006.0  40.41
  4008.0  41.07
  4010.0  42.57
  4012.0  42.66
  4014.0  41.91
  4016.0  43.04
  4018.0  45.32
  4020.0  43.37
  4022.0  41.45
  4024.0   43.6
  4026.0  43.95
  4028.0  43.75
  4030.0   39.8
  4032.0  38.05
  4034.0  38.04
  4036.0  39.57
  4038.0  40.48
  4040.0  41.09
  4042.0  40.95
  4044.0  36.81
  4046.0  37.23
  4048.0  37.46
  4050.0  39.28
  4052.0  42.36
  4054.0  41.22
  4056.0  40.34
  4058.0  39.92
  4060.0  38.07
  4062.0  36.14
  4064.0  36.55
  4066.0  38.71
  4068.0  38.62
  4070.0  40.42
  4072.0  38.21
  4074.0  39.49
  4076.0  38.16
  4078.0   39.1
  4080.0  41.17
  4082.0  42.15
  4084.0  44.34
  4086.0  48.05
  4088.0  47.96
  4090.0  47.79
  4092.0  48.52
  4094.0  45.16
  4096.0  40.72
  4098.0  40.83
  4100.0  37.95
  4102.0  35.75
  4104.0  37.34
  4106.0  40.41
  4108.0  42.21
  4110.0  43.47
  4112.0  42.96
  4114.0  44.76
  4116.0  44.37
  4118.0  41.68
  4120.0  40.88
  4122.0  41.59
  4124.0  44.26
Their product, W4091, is -15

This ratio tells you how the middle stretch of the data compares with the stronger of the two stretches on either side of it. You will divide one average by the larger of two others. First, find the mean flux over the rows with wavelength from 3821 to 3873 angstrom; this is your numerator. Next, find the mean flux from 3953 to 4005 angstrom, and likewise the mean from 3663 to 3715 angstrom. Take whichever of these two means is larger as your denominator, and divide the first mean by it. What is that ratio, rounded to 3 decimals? 0.582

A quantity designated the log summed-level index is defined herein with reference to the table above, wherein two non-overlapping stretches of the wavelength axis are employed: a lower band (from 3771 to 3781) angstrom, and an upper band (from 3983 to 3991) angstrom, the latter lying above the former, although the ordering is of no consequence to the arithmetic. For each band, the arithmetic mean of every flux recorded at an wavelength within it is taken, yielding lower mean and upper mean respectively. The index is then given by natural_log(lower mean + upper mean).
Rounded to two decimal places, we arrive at 4.15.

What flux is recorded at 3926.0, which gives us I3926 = 18.59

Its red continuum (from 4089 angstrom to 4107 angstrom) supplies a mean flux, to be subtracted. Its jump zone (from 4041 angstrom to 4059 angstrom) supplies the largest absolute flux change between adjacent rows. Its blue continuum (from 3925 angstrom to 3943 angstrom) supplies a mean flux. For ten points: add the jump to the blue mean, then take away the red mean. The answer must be -23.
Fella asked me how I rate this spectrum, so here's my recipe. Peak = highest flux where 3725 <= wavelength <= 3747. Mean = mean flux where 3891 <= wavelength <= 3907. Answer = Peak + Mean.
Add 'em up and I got 51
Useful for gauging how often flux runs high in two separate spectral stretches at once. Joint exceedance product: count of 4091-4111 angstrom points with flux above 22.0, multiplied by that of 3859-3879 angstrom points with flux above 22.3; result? 20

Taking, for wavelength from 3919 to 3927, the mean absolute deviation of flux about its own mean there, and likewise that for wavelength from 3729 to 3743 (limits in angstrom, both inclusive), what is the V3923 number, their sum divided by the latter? 2.4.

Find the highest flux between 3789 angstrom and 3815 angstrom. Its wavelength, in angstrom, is 3806.0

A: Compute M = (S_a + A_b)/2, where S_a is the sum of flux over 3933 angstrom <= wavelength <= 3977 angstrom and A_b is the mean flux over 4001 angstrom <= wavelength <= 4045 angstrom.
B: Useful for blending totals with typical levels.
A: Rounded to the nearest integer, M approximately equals 250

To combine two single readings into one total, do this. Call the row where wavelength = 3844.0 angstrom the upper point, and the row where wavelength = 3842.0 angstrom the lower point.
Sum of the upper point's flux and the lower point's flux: 34.3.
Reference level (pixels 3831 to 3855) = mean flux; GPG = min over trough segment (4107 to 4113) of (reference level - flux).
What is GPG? -27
